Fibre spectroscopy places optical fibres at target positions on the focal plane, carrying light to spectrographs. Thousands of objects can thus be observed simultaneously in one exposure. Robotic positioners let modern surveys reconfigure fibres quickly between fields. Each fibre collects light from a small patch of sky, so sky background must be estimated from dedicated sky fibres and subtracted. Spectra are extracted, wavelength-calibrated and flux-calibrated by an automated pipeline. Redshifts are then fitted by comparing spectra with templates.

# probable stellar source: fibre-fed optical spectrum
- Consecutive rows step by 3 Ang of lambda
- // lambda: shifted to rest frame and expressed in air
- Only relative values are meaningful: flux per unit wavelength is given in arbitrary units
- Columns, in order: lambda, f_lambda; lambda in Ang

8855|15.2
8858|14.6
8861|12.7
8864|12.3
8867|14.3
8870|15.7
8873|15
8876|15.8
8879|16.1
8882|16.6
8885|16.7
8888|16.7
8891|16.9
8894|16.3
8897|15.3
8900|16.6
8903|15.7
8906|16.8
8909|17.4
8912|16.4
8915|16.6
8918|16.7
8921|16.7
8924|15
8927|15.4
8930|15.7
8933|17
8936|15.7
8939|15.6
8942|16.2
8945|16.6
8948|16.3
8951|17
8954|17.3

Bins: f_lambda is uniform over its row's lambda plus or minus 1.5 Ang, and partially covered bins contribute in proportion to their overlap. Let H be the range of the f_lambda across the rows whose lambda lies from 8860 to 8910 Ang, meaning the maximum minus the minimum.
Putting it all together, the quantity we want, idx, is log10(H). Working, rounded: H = 5.1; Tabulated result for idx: 0.7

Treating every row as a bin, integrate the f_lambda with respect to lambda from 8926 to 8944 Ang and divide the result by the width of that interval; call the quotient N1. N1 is 16.0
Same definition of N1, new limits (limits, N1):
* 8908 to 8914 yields 16.8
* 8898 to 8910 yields 16.5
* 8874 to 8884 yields 16.1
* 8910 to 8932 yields 16.1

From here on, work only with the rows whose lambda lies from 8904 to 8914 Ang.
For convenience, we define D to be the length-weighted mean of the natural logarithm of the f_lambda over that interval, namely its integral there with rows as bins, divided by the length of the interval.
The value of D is 2.82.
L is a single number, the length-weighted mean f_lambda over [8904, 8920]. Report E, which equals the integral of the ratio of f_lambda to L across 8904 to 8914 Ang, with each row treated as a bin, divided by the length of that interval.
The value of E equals 1.00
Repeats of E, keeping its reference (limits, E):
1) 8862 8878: 0.87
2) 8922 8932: 0.93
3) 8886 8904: 0.97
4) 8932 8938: 0.97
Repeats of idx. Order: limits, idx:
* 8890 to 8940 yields 0.4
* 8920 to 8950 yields 0.3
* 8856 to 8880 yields 0.6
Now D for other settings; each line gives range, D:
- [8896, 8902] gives 2.77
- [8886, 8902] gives 2.79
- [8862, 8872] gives 2.64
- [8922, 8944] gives 2.76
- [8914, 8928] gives 2.78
